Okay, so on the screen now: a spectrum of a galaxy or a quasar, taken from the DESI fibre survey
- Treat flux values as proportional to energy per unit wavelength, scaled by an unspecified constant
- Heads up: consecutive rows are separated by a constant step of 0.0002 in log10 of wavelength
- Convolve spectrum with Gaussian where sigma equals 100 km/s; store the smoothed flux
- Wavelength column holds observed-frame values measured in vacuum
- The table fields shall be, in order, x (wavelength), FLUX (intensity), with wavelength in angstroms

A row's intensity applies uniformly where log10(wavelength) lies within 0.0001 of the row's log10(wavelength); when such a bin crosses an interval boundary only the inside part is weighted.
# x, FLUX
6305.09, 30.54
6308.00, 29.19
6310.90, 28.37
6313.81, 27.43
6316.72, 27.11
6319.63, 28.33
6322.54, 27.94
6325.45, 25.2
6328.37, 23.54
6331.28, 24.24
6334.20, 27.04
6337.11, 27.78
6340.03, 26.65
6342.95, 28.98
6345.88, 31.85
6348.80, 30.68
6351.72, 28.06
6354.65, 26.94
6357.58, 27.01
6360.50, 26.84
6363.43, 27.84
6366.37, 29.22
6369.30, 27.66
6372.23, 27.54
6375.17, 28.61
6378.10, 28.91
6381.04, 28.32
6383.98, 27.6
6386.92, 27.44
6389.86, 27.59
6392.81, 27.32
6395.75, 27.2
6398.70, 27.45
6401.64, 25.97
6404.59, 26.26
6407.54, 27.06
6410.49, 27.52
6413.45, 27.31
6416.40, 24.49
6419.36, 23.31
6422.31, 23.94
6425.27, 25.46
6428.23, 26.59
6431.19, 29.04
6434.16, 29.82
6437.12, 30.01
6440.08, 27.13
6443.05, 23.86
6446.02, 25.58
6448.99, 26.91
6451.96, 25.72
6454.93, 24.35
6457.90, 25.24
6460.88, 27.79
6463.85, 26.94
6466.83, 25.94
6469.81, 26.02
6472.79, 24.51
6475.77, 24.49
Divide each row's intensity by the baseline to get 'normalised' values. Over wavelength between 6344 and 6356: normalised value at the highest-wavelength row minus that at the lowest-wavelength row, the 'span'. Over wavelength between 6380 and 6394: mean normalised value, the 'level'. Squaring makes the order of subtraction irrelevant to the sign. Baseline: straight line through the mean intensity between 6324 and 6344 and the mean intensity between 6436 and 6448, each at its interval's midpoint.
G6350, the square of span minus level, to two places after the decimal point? 1.53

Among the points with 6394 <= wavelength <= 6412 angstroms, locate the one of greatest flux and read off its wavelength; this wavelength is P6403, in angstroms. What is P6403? 6410.49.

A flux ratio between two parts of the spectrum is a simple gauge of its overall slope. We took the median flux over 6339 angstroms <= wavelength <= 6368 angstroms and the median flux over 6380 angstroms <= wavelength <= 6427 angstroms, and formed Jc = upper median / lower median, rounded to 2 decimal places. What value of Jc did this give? 0.98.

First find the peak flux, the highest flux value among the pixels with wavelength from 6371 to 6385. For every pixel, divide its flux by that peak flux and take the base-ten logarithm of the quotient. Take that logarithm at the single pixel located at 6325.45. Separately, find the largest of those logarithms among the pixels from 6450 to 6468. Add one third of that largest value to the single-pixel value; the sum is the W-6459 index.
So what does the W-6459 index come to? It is -0.07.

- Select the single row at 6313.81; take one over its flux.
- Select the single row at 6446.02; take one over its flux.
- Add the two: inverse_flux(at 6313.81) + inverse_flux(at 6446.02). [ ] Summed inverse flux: 0.0755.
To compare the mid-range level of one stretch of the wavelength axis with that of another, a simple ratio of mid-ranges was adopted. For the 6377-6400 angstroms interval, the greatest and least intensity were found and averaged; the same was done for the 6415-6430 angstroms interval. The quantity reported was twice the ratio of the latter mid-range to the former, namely 1.8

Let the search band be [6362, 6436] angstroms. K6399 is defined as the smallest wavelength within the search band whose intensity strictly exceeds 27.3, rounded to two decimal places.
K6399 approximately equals 6363.43 angstroms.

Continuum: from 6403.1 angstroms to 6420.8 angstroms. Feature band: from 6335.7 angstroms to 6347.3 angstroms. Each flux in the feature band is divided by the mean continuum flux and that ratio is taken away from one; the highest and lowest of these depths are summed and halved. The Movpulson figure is -0.13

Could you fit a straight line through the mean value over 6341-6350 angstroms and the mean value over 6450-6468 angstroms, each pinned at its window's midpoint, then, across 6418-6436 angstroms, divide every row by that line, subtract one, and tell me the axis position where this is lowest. 6419.36 angstroms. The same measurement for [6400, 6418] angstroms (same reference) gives 6416.40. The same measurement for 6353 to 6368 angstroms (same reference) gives 6354.65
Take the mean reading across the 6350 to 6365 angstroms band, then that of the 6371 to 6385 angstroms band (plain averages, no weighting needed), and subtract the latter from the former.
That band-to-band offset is -1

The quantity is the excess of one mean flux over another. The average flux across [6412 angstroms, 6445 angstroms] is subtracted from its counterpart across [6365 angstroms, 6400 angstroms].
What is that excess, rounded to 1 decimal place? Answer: 1.5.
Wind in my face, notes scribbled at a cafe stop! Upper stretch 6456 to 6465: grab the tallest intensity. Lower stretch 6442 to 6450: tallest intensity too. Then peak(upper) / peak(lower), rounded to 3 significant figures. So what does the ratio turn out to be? 1.03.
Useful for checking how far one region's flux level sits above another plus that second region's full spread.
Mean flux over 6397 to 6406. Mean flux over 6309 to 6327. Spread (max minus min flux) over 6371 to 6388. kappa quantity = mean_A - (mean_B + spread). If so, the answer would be -2.3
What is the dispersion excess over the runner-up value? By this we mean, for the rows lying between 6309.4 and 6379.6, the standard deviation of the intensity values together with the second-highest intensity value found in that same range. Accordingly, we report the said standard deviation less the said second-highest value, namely -28.9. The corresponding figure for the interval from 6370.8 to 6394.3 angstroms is -28.0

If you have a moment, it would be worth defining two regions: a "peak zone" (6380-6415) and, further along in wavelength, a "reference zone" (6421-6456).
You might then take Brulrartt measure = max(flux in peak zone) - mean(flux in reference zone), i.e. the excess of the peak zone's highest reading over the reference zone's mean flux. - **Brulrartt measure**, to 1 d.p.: 1.8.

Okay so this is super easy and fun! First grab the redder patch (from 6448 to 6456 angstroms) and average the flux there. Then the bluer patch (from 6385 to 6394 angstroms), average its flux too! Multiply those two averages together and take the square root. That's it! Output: 26.5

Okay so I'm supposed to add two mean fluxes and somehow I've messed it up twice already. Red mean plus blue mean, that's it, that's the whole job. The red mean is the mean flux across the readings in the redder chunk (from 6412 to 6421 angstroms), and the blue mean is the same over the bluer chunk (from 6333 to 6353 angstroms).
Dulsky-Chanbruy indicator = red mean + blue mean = 53.8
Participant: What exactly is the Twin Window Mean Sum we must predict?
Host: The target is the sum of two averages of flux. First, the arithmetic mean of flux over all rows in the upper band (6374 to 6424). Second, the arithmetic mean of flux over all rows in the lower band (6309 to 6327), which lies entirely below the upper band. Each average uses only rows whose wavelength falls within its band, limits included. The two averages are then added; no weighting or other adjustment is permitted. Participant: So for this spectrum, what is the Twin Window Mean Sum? 54.2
